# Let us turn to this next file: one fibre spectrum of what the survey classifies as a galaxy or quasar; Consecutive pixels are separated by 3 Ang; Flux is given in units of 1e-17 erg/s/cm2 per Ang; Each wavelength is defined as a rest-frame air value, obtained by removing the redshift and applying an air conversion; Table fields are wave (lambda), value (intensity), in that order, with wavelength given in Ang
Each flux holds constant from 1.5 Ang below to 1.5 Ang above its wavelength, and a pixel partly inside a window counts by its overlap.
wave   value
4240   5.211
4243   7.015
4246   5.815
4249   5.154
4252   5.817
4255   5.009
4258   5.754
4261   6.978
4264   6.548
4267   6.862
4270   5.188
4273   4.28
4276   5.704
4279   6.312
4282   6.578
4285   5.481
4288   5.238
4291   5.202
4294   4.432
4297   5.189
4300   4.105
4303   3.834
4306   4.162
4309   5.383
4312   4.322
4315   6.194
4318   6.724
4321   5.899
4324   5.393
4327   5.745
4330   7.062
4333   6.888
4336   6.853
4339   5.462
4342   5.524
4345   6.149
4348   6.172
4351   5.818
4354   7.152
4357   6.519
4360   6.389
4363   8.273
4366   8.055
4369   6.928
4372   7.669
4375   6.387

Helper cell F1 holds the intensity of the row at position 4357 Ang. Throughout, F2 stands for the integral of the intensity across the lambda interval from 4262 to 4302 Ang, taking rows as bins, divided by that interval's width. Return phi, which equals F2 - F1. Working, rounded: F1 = 6.519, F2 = 5.5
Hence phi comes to -1.0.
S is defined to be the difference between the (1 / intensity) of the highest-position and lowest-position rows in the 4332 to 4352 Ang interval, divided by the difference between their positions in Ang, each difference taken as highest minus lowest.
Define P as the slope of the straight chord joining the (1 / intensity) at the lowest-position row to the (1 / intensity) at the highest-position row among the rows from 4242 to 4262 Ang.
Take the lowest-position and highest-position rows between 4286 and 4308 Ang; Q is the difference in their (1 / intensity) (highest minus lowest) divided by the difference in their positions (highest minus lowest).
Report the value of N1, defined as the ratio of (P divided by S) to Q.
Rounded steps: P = 0.0000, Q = 0.0027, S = 0.0015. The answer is 10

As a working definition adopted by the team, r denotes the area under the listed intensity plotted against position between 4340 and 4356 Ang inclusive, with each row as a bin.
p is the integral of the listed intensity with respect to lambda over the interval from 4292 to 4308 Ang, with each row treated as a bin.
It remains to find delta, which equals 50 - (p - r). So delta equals 78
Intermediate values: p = 70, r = 98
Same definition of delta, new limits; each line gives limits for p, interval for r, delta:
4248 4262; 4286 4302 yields 47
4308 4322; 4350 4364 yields 65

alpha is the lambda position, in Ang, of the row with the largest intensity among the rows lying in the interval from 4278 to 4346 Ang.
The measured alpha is 4330 Ang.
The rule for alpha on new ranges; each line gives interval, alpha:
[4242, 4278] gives 4243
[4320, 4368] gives 4363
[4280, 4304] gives 4282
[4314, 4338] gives 4330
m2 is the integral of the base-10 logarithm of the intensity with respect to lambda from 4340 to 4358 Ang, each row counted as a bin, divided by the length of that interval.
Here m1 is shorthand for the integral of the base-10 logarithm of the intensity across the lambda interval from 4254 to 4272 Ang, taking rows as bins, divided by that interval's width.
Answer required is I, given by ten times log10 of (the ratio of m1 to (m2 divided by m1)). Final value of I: -1.17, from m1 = 0.777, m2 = 0.790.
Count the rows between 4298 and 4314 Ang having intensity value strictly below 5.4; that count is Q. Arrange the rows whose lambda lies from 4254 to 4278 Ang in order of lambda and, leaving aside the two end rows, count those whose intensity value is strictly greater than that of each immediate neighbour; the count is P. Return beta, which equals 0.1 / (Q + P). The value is 0.014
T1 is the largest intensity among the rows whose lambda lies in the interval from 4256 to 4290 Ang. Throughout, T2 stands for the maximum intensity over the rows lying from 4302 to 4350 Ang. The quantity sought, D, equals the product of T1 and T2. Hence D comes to 49.3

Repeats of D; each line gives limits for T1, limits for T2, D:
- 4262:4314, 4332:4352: 47.3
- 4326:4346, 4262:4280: 48.5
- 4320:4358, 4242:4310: 50.2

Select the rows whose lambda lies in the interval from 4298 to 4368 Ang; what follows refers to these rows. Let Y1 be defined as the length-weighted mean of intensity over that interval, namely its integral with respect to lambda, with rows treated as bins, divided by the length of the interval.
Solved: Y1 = 6.0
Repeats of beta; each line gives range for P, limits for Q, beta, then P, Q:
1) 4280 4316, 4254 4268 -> 0.033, 2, 1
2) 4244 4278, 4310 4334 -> 0.020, 3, 2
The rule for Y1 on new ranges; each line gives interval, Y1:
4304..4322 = 5.4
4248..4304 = 5.5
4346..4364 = 6.7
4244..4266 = 5.9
